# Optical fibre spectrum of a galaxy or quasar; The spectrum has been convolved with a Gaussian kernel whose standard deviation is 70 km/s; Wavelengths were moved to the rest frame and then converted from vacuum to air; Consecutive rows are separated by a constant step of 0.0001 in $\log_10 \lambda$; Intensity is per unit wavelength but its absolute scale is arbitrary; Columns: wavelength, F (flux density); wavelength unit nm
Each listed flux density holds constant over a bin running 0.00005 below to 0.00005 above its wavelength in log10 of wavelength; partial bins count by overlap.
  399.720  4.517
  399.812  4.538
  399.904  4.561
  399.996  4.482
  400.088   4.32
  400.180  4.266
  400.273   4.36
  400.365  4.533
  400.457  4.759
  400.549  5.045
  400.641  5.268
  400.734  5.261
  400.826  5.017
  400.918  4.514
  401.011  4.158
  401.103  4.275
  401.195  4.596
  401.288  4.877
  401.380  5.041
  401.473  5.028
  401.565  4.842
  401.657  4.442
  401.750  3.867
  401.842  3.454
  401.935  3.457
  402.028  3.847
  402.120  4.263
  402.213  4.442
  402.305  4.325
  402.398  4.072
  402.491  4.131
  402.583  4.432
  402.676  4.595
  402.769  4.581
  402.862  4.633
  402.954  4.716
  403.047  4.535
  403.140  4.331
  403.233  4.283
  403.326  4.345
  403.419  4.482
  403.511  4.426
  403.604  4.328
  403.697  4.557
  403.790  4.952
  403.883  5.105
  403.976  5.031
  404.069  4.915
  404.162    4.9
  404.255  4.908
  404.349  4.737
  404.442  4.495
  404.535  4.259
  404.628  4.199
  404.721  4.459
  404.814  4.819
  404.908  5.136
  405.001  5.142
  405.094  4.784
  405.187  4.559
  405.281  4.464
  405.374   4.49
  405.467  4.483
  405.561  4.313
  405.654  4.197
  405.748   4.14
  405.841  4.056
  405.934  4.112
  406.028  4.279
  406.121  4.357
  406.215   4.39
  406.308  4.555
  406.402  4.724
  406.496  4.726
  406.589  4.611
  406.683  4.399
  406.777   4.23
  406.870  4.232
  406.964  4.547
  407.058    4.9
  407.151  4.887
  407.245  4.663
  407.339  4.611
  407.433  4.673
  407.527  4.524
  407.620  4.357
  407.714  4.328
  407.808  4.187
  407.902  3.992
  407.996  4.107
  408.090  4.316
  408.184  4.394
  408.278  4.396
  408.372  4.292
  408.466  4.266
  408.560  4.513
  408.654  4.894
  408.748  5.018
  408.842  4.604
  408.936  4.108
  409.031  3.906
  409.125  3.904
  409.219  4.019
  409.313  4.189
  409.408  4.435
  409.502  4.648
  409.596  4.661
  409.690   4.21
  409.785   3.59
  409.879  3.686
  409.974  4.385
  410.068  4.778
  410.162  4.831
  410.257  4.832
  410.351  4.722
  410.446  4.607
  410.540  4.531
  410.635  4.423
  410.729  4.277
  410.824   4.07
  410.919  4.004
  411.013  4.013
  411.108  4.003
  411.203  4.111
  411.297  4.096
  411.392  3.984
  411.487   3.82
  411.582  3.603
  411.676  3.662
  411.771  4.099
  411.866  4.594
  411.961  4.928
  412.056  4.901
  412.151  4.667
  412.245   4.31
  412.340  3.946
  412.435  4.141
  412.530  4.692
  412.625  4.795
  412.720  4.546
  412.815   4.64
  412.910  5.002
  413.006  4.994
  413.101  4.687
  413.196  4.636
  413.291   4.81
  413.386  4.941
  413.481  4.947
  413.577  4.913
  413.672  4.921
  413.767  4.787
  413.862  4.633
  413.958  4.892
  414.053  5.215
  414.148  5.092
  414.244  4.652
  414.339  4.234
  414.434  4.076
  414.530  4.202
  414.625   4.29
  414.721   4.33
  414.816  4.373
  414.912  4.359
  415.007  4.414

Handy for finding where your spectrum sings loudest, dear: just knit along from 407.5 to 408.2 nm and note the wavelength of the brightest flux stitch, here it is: 407.527 nm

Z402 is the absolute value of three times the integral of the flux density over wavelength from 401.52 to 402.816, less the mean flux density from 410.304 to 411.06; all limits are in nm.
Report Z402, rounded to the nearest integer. 12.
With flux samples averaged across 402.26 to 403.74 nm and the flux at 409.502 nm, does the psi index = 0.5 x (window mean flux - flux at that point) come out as -0.11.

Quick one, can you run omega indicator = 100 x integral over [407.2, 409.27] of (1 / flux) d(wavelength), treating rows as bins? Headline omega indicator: 47.6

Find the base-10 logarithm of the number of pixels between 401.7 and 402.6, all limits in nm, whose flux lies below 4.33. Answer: 0.90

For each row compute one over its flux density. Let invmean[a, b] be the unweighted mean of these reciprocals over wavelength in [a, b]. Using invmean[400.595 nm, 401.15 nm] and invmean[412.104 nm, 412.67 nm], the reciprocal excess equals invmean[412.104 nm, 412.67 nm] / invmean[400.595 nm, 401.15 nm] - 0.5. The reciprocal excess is 0.57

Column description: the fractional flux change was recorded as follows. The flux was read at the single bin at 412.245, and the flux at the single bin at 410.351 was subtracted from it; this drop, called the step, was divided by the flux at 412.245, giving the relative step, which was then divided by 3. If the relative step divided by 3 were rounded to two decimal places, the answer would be -0.03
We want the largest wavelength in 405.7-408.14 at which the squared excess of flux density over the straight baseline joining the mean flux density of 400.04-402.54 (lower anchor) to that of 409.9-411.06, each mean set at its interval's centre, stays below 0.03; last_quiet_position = 408.090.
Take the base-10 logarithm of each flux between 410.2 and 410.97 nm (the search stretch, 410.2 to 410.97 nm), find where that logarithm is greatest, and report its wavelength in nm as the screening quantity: 410.257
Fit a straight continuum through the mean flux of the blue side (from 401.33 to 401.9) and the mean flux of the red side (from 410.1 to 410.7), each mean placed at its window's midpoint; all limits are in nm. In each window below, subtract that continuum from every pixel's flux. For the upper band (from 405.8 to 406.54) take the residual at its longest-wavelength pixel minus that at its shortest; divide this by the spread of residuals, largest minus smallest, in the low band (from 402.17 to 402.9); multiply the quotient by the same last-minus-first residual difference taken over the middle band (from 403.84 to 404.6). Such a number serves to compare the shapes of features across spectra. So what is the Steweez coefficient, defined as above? -1.03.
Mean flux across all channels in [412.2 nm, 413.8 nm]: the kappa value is 4.69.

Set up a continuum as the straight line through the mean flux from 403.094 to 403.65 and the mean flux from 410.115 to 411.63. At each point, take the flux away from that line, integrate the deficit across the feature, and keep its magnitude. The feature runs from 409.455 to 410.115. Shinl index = 0.011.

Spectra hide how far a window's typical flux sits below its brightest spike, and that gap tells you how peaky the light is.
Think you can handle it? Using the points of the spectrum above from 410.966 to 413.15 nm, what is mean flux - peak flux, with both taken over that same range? -0.6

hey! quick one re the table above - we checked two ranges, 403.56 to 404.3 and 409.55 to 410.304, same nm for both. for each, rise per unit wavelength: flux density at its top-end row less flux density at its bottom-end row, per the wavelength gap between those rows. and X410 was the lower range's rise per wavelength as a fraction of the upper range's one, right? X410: 3.4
